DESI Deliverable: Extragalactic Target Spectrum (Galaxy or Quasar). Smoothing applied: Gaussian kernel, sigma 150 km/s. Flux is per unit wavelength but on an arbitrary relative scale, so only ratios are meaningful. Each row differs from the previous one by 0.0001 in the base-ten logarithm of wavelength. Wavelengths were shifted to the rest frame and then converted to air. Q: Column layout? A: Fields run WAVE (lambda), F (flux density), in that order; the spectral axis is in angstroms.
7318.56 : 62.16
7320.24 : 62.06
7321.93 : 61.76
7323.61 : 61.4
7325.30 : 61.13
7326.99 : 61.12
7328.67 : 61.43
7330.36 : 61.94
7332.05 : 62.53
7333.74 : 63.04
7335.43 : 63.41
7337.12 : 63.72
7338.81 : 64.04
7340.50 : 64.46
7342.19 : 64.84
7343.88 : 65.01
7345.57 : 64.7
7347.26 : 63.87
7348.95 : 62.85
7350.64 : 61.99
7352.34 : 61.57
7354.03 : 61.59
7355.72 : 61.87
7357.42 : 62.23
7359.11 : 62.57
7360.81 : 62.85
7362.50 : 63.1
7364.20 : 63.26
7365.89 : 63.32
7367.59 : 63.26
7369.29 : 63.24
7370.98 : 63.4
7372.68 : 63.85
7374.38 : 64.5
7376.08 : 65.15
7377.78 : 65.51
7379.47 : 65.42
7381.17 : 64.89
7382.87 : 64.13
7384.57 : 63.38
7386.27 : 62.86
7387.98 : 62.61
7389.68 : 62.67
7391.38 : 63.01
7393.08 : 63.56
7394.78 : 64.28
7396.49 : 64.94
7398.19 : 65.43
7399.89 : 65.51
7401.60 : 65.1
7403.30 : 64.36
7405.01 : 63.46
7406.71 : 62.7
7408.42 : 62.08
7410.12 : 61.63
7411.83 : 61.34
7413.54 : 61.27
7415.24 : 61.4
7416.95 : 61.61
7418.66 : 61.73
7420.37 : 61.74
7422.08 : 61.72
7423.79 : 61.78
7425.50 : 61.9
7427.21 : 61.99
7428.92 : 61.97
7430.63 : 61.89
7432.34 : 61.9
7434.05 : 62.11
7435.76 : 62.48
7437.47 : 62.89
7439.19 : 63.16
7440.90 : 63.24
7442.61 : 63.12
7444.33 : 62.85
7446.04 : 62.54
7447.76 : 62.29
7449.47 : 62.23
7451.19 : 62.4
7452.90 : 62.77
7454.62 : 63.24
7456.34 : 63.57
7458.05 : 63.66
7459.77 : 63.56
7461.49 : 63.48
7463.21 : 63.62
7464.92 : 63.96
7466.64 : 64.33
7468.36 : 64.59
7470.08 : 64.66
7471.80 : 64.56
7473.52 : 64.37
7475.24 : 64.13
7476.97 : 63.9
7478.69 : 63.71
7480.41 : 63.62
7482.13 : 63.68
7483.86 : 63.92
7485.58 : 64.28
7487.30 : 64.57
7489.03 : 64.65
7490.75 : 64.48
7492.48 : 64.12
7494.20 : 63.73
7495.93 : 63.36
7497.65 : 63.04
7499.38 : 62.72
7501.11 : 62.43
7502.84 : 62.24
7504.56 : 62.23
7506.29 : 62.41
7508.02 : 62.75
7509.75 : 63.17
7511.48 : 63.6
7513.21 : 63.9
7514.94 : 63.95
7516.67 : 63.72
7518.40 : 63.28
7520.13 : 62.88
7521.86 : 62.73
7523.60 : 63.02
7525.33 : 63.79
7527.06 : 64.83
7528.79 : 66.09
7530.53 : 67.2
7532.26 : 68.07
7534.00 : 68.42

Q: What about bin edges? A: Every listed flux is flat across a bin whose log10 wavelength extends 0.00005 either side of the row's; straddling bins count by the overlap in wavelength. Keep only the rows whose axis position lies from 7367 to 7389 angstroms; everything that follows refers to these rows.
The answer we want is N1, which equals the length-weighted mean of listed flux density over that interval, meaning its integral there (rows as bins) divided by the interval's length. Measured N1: 64.0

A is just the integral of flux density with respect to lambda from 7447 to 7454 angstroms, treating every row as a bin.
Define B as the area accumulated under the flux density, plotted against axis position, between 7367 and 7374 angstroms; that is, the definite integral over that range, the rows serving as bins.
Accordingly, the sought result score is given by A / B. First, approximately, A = 437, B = 444.5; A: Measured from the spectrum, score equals 0.984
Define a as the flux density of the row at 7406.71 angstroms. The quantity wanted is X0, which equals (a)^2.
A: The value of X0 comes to 3931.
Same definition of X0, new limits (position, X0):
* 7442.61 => 3984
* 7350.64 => 3843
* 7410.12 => 3798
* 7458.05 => 4053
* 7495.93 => 4014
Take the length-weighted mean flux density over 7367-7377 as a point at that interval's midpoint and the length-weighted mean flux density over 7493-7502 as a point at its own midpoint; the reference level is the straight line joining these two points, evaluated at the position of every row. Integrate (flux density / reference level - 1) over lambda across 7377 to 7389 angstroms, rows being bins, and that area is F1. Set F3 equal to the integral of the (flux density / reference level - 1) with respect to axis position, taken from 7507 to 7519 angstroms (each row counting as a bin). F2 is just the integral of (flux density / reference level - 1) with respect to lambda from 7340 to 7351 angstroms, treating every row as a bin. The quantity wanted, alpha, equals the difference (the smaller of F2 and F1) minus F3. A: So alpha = -0.10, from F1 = 0.05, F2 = -0.01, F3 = 0.09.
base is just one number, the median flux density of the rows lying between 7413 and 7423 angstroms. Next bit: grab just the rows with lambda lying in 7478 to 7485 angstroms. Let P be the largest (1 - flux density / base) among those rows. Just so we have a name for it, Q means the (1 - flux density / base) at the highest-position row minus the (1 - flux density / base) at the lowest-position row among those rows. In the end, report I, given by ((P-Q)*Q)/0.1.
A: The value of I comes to 0.0010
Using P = -0.03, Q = -0.003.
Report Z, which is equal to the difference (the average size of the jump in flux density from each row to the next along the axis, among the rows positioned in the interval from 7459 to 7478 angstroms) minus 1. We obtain -0.8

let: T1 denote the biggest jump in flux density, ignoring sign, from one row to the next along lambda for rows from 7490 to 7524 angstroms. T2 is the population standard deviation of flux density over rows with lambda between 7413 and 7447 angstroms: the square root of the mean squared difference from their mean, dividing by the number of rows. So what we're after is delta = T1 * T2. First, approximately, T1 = 0.44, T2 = 0.6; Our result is 0.26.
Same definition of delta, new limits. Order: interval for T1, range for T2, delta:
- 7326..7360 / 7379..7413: 1.29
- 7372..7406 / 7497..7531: 1.12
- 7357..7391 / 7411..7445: 0.46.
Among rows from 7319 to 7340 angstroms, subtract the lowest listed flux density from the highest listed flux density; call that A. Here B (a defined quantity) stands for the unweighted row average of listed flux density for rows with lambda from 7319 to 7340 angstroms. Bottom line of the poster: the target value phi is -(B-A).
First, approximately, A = 2.9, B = 62.3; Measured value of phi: -59.4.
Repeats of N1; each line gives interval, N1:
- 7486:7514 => 63.3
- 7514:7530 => 63.9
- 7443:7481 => 63.5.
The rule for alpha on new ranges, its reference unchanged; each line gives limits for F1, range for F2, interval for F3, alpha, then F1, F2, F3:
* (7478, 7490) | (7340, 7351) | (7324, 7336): 0.39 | 0.17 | -0.01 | -0.40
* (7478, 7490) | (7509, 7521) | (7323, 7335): 0.53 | 0.17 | 0.10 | -0.43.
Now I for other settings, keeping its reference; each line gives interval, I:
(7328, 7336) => -0.0115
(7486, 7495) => -0.0064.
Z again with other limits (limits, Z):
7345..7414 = -0.6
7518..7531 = -0.3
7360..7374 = -0.8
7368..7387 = -0.5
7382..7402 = -0.6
